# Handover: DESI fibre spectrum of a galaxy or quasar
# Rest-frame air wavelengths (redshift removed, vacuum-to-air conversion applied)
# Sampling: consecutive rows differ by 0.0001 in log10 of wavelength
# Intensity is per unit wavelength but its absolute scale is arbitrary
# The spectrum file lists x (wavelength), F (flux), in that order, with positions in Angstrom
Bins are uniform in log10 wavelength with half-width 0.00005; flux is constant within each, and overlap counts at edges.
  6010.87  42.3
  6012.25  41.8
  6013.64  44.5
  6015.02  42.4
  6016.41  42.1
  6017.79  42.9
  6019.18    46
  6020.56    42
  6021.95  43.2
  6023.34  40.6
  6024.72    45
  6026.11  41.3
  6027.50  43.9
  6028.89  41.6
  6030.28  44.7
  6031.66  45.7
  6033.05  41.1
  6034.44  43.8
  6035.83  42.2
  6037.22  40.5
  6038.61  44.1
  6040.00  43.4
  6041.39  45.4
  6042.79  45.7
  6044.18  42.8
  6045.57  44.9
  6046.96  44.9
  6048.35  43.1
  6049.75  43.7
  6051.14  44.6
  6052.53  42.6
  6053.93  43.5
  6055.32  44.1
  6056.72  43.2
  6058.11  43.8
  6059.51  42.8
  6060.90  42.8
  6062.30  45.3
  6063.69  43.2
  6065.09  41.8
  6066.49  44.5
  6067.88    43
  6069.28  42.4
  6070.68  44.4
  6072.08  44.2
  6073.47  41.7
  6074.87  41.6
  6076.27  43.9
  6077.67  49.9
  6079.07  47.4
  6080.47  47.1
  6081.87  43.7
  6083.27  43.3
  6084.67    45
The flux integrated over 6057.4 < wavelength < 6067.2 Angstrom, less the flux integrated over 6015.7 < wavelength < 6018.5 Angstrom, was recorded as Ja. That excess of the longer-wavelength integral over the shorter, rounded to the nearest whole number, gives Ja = 307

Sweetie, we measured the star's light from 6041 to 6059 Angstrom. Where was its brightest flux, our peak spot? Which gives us 6042.79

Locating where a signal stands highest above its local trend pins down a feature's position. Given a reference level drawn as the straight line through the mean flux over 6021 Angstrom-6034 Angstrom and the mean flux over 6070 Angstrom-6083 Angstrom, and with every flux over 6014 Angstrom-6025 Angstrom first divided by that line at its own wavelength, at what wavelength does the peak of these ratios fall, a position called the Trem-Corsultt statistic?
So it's 6019.18 Angstrom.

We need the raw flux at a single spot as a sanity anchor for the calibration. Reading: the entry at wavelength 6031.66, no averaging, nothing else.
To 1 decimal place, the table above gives 45.7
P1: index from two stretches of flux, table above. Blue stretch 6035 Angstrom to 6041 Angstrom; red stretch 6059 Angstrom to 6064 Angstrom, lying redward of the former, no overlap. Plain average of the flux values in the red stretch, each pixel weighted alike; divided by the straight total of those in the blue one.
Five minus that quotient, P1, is 4.744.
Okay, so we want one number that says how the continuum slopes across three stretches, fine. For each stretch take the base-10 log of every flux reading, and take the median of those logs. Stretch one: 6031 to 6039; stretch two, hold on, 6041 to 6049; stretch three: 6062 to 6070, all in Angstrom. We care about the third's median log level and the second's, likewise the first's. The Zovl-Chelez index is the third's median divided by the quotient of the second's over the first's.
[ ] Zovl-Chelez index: 1.62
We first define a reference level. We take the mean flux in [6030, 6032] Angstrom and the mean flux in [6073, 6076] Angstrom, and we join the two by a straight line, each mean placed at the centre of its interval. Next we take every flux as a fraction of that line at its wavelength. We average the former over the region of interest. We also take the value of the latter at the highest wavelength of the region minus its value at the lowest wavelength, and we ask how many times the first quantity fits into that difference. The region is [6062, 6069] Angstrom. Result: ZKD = -0.042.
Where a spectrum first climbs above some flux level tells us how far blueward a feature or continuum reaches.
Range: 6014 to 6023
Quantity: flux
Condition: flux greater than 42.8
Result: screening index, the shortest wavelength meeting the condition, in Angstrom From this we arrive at 6017.79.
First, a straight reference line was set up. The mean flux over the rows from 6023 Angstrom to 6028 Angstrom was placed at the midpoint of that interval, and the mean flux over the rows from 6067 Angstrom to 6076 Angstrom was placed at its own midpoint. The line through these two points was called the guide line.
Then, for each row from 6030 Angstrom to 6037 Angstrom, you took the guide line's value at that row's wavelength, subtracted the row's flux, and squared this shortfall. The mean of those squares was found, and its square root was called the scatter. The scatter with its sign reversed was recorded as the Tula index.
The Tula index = -1.8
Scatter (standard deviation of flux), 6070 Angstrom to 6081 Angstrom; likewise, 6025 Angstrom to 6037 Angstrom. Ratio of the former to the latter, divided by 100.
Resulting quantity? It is 0.017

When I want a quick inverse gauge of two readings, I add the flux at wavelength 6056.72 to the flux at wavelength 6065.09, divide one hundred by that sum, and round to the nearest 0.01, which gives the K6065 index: 1.18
